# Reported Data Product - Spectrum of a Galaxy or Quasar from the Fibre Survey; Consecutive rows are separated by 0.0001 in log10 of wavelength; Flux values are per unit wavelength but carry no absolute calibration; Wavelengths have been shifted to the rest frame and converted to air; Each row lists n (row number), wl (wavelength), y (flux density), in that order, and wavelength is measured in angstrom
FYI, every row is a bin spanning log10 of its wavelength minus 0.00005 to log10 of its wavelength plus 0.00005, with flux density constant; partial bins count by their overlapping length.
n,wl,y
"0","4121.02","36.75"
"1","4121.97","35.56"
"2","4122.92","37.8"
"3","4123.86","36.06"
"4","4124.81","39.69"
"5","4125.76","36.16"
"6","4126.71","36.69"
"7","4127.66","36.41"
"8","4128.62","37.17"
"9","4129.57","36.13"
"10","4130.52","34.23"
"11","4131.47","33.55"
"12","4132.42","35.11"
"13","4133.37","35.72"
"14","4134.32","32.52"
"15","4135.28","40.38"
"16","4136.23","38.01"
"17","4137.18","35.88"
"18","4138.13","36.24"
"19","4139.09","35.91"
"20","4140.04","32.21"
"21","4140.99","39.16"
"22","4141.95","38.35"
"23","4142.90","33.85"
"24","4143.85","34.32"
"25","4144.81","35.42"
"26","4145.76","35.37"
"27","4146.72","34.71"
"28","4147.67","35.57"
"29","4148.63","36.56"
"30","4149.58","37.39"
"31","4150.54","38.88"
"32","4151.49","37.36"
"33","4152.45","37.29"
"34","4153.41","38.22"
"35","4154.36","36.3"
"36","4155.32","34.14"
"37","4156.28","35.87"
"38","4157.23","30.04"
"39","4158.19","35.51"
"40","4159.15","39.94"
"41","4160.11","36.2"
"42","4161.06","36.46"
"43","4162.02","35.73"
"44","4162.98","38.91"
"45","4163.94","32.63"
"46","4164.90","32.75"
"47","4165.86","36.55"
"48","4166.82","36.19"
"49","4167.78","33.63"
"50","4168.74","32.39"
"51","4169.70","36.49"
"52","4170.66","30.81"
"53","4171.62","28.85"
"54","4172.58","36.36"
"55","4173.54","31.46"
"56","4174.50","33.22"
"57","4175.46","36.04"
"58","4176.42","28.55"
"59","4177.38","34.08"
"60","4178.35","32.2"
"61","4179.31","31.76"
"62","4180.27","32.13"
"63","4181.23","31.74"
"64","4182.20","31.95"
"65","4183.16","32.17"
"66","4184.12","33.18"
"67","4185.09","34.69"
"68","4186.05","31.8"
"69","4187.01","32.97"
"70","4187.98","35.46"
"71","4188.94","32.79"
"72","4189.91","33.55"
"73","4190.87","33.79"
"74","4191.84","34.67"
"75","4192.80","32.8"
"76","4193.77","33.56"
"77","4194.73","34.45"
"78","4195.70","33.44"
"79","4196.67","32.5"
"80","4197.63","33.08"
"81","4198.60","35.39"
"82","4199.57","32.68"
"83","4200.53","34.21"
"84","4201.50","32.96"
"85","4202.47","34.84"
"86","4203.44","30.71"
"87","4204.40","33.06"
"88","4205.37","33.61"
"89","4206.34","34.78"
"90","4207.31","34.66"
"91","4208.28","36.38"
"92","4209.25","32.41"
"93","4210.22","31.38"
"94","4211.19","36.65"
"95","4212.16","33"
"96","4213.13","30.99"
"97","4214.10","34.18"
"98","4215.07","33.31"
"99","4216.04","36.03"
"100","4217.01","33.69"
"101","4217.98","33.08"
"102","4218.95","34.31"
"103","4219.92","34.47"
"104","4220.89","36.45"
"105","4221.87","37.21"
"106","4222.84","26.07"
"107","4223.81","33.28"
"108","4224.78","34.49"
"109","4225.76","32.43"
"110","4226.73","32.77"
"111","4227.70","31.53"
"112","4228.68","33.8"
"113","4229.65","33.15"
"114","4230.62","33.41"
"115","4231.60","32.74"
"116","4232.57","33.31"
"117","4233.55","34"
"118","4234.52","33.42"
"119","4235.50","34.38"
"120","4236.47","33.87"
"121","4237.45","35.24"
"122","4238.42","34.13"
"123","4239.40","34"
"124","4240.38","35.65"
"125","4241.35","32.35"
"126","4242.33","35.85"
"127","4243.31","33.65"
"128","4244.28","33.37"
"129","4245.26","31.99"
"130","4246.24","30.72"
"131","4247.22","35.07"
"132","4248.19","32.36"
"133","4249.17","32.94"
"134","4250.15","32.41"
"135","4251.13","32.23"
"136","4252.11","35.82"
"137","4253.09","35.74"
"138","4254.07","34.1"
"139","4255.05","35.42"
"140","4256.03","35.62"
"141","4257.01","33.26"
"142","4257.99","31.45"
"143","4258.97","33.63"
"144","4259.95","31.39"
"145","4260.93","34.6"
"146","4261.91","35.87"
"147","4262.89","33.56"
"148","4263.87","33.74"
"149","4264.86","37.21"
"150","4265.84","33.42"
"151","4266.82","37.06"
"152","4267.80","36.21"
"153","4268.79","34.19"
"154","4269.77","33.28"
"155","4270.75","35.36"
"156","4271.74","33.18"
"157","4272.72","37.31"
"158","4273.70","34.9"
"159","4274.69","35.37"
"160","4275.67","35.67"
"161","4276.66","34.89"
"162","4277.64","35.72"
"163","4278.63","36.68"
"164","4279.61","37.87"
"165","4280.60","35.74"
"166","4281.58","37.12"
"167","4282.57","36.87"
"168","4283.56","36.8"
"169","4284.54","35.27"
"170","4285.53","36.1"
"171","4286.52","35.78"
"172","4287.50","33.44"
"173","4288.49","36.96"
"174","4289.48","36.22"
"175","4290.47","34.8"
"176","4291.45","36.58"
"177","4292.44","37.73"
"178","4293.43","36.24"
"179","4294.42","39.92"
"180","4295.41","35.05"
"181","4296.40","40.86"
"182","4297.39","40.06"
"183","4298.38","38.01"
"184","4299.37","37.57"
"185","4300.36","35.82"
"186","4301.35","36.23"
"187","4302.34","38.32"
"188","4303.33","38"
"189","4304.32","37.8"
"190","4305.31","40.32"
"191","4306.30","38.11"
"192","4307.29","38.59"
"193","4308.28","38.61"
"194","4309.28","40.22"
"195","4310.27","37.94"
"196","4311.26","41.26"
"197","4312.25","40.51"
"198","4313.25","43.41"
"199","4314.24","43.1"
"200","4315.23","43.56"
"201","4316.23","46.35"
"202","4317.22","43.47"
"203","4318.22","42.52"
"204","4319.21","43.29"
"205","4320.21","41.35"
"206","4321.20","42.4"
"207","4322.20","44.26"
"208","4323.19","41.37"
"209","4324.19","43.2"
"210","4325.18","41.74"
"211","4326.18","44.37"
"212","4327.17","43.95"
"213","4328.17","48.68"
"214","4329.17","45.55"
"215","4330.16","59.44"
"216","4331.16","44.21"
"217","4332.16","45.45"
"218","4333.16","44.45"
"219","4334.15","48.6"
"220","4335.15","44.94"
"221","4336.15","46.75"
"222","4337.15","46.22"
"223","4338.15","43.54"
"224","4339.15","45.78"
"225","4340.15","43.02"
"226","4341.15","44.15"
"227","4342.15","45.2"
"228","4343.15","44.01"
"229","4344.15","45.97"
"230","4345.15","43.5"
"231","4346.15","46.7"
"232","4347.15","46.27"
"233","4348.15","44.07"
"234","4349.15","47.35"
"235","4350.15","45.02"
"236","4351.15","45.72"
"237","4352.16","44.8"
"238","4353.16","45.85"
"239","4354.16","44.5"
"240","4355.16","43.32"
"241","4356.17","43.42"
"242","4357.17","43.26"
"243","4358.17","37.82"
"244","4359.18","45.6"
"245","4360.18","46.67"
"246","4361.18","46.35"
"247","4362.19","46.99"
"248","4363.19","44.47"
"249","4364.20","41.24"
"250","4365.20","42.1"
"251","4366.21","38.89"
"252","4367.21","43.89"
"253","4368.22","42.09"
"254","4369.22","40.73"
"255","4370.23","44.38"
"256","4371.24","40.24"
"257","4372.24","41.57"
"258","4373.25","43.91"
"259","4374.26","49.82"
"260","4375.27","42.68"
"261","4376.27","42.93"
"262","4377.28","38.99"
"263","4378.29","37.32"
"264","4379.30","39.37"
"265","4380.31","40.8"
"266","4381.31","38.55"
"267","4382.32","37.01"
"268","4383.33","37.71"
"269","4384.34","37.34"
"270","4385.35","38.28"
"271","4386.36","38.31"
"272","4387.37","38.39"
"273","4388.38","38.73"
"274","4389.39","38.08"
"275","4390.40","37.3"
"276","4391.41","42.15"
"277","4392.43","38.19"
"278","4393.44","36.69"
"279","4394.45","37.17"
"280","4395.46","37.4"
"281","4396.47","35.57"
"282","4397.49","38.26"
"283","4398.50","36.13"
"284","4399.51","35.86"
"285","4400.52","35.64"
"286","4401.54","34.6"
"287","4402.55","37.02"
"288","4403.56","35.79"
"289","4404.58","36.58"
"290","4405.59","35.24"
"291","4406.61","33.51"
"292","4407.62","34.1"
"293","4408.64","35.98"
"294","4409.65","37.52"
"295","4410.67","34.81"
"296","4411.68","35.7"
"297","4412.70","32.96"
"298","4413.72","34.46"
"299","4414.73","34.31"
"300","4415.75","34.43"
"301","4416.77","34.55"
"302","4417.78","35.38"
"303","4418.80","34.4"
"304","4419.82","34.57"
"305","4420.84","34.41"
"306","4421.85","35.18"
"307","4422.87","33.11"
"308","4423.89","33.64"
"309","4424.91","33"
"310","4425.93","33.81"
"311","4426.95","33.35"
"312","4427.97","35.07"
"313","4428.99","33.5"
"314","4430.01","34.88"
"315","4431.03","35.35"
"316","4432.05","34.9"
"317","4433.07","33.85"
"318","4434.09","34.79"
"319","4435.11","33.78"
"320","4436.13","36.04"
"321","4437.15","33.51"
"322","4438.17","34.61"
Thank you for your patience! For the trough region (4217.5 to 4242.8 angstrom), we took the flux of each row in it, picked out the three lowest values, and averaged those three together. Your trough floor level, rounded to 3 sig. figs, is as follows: 30.0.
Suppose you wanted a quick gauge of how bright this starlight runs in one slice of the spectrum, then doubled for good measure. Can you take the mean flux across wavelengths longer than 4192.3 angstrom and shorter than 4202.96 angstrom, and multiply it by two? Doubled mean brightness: 67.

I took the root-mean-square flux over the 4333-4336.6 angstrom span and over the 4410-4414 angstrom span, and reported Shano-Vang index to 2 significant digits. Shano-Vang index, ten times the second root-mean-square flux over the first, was 7.5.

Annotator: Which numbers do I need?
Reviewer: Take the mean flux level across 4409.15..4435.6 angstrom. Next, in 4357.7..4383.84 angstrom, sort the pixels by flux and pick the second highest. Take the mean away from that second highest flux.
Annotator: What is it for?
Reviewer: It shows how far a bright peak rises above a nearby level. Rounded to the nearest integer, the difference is 13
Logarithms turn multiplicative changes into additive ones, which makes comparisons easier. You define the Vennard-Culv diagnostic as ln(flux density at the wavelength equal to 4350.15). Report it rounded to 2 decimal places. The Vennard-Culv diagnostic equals 3.81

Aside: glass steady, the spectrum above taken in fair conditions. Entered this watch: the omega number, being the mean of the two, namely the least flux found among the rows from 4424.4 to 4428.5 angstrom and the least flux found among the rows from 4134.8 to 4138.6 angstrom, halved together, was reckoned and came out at 34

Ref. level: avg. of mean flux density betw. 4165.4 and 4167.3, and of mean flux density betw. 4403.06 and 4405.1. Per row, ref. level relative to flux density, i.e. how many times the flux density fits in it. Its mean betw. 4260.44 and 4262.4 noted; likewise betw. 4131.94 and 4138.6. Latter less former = -0.03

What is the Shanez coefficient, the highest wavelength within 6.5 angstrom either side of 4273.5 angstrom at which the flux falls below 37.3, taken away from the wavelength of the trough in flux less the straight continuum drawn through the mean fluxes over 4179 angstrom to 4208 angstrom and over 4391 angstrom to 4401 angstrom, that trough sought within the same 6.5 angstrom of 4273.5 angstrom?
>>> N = -6.9 angstrom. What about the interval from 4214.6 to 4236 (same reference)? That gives -12.7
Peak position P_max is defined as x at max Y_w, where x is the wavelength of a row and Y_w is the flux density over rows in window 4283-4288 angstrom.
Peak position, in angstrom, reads 4283.56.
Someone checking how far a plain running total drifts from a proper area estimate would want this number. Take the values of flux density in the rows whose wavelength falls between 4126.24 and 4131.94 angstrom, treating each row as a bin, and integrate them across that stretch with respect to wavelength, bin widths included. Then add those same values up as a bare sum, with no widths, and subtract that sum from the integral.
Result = -11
